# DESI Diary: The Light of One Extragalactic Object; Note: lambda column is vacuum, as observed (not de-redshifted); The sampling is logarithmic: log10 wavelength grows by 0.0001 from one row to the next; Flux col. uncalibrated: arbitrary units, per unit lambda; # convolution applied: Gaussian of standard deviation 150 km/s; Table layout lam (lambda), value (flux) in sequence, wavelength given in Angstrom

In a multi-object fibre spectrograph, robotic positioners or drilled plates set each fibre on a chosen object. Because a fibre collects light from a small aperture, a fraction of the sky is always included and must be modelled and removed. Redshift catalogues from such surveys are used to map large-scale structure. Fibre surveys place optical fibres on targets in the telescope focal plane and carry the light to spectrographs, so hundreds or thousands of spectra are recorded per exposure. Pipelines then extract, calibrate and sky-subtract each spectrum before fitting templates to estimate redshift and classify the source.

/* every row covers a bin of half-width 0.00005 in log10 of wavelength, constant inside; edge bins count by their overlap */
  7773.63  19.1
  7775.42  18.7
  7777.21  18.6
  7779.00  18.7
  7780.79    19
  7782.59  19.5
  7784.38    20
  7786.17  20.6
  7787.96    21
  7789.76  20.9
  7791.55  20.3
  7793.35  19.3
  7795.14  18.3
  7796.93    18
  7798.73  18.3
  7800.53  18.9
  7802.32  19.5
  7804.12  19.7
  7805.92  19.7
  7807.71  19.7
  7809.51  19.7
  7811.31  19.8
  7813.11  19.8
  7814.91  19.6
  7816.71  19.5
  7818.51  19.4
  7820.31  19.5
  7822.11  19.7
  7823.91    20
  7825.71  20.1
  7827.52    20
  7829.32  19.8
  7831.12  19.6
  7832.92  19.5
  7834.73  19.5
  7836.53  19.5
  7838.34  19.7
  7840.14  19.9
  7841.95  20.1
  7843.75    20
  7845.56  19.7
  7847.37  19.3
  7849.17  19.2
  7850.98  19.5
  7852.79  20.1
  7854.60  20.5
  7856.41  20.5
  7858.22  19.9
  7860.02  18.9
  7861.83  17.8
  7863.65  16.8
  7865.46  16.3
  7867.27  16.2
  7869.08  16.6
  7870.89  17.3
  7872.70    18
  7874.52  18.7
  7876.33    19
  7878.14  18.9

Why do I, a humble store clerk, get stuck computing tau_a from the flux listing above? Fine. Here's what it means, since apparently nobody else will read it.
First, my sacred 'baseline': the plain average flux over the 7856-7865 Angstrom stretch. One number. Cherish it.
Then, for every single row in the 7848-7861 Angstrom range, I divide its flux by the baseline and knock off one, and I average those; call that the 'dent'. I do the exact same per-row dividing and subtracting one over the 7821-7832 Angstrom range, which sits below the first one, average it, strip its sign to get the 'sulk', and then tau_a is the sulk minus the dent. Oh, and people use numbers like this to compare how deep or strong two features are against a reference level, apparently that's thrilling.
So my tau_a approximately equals 0.00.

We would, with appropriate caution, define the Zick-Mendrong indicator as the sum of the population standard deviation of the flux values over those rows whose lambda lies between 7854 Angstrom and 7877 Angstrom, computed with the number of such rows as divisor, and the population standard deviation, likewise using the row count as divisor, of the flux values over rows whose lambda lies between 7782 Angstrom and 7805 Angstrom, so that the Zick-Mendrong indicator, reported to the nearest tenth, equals 2.4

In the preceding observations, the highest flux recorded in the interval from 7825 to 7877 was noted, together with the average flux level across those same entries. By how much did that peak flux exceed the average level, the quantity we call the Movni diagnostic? 1.5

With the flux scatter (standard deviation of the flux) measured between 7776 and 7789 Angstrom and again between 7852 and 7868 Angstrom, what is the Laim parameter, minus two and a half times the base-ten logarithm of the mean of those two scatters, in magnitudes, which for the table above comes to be -0.3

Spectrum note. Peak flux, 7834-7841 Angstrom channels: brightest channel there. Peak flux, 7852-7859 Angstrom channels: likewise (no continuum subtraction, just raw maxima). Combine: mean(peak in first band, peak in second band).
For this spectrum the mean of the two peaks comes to 20.2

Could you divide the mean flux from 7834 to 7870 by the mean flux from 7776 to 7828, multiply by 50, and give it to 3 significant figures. 48.6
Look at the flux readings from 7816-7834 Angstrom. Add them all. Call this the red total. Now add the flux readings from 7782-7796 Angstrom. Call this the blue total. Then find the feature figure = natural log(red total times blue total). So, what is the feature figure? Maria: 10.4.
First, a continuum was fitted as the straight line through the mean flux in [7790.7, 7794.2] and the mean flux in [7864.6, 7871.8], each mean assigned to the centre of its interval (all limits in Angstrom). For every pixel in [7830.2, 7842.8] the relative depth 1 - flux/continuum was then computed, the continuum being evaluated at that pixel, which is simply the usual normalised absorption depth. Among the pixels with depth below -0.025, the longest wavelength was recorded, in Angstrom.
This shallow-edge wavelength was 7841.95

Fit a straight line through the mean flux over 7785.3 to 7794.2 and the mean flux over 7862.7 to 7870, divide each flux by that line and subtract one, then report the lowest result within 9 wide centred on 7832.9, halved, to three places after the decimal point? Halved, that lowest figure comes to 0.036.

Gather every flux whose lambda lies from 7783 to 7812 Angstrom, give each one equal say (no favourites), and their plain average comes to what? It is 19.6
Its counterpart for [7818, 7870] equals 19.2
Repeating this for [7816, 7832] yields 19.7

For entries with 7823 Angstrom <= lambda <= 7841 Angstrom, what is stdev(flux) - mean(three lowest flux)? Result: -19.3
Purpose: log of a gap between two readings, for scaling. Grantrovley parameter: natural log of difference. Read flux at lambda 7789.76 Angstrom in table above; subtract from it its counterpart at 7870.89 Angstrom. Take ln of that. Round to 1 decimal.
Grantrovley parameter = 1.3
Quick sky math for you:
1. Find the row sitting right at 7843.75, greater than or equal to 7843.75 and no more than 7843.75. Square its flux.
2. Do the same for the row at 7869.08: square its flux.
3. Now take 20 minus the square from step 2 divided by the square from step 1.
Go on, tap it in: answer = 19.3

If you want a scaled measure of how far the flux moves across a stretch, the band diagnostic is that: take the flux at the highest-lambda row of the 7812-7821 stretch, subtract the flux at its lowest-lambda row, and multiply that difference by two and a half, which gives -1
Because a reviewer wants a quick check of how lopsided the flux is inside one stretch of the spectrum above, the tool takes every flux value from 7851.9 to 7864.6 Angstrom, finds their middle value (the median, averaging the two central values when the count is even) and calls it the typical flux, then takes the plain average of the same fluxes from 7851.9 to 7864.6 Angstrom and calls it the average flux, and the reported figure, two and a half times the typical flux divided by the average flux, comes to 2.59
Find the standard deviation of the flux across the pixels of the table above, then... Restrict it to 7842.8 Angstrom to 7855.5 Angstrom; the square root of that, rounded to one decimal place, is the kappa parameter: 0.7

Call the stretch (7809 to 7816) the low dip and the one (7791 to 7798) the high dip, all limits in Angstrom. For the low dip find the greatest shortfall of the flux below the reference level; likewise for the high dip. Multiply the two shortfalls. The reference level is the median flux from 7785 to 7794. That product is 2.6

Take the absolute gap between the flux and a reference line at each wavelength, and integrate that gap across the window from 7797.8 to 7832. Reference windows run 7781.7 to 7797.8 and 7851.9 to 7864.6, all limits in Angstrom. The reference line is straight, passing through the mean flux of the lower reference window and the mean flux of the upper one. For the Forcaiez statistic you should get 10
